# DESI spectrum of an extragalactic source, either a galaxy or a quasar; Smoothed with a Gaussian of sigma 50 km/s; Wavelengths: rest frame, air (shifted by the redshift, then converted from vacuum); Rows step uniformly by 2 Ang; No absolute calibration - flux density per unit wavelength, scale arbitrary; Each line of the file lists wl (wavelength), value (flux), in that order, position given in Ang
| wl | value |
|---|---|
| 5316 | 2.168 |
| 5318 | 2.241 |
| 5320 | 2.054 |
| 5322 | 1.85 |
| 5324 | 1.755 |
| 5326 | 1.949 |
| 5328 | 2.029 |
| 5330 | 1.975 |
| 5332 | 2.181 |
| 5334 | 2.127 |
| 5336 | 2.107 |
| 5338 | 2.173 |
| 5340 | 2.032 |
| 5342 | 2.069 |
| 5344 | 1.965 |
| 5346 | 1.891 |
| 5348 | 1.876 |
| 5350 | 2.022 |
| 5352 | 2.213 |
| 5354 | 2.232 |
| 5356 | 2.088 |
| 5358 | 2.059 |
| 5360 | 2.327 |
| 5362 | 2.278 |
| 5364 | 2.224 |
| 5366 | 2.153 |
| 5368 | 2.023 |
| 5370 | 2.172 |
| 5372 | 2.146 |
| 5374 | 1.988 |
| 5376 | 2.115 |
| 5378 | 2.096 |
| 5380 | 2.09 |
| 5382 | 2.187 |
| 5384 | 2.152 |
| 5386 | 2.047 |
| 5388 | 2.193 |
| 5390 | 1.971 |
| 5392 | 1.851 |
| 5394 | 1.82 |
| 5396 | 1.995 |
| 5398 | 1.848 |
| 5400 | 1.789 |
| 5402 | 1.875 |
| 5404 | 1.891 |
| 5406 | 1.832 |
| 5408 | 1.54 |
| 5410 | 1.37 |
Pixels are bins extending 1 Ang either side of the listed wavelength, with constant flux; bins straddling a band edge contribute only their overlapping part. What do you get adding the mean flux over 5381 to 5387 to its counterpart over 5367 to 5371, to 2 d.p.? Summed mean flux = 4.23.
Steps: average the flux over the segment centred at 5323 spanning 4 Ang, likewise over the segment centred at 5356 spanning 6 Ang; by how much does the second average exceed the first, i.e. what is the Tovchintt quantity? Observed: 0.32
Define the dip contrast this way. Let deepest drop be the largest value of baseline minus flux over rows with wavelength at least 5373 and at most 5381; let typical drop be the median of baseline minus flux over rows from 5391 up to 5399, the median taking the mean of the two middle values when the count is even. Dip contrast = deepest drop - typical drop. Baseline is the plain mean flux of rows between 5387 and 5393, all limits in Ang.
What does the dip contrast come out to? -0.1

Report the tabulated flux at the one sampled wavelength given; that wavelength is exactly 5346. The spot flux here 1.891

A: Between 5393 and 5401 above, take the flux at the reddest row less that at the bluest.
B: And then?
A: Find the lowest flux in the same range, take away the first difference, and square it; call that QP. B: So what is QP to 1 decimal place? 3.3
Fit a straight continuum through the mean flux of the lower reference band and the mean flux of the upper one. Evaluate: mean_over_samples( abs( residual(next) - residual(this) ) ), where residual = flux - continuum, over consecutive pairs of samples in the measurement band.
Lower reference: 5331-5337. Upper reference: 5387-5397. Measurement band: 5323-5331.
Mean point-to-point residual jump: 0.11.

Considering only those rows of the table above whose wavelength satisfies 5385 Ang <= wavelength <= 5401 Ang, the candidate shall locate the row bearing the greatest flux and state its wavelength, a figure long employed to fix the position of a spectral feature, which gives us 5388 Ang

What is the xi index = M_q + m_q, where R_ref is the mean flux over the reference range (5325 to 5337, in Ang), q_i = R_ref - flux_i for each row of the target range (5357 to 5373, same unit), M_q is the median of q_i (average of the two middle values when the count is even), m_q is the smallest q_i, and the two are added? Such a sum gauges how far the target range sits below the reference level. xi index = -0.37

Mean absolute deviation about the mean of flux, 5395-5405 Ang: 0.051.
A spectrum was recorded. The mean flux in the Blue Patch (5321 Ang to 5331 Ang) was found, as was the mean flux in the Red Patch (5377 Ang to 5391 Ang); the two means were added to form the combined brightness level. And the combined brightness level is 4.02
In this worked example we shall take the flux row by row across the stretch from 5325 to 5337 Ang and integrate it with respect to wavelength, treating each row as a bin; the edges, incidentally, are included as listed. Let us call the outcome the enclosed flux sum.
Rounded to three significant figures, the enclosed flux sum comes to 24.7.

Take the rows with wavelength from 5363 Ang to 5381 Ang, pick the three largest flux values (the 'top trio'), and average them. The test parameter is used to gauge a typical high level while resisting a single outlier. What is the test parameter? 2.18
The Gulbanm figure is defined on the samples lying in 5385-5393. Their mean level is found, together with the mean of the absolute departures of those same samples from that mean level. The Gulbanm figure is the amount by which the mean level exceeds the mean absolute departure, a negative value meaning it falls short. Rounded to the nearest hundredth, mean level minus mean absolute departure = 1.91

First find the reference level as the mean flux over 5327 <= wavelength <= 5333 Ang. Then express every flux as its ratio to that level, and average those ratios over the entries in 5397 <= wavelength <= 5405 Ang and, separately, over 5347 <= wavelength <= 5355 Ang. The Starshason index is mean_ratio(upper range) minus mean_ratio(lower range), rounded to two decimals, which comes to -0.11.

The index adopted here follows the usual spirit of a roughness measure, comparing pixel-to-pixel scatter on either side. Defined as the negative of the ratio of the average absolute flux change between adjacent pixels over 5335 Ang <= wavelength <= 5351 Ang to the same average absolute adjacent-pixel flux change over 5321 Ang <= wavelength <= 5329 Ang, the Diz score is -0.68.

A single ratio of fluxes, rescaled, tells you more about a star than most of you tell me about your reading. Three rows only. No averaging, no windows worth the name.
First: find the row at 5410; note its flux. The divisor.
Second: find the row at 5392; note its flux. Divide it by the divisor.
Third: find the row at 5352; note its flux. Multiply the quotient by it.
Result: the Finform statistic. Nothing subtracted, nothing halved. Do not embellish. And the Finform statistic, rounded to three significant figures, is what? 2.99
